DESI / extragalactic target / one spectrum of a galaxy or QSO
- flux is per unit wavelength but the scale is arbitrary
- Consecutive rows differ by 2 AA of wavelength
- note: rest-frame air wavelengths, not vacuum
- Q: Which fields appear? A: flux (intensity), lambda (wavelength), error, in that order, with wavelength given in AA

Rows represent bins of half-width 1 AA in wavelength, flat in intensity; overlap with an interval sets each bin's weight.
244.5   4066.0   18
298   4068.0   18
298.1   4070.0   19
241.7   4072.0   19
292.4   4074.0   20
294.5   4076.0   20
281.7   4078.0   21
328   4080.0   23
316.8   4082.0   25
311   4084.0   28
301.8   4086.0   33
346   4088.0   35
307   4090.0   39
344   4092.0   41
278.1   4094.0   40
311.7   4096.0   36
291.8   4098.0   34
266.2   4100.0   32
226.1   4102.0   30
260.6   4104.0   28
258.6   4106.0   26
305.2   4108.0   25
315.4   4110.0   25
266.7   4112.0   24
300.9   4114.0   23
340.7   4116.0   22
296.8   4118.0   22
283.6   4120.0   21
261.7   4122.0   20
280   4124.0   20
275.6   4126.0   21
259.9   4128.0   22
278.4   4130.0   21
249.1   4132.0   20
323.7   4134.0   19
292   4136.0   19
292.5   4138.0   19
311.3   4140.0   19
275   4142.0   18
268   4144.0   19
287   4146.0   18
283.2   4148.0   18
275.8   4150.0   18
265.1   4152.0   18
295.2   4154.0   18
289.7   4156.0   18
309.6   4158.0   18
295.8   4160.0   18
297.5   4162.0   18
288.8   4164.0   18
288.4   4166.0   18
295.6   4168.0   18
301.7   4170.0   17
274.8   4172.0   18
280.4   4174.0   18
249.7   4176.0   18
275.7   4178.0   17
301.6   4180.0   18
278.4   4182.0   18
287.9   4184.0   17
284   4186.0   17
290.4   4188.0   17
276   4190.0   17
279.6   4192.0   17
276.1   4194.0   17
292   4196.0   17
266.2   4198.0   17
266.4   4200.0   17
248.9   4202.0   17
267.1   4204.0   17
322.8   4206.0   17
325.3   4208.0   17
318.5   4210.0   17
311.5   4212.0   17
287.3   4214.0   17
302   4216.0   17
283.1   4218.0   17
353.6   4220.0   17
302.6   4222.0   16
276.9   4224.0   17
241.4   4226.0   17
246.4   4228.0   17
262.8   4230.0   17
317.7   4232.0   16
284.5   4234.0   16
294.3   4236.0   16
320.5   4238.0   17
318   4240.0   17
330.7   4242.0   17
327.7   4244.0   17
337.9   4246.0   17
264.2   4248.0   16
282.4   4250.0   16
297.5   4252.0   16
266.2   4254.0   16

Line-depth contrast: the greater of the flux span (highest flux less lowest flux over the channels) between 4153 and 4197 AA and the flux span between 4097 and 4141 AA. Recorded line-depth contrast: 115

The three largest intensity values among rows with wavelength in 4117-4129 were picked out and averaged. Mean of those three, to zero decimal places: 287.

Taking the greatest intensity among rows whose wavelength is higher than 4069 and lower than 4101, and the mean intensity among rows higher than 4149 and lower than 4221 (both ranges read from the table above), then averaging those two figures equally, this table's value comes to 317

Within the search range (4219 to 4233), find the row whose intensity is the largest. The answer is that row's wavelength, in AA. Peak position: 4220.0 AA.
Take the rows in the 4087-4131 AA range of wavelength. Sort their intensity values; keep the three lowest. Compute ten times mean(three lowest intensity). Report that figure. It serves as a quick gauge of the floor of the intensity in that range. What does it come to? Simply 2482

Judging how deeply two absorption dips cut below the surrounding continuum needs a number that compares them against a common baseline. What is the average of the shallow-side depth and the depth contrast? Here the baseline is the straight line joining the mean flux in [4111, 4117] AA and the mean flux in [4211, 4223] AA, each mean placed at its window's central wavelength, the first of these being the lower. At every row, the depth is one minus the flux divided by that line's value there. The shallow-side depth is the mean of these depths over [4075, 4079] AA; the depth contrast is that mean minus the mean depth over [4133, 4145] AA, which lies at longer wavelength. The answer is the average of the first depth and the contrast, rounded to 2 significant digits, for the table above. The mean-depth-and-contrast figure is 0.028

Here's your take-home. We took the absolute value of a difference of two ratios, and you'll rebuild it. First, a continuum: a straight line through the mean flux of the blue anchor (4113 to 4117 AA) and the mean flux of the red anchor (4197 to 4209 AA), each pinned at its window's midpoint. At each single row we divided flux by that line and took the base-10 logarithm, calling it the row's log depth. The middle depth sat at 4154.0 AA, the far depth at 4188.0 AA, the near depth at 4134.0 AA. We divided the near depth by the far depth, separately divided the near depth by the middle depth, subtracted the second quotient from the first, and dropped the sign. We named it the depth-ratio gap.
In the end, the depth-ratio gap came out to 10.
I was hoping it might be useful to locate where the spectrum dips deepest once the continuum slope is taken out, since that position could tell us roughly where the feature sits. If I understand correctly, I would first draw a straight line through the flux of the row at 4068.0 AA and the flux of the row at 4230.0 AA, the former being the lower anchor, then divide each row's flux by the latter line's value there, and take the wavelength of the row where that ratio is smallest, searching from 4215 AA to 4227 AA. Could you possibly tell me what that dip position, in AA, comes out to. 4226.0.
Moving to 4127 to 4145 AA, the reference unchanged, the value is 4132.0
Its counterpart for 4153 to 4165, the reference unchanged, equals 4156.0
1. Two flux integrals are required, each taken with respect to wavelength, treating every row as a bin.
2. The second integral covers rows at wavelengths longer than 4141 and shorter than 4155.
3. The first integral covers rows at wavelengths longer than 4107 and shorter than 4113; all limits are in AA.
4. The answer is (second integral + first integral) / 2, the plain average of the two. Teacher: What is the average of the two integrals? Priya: 2837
